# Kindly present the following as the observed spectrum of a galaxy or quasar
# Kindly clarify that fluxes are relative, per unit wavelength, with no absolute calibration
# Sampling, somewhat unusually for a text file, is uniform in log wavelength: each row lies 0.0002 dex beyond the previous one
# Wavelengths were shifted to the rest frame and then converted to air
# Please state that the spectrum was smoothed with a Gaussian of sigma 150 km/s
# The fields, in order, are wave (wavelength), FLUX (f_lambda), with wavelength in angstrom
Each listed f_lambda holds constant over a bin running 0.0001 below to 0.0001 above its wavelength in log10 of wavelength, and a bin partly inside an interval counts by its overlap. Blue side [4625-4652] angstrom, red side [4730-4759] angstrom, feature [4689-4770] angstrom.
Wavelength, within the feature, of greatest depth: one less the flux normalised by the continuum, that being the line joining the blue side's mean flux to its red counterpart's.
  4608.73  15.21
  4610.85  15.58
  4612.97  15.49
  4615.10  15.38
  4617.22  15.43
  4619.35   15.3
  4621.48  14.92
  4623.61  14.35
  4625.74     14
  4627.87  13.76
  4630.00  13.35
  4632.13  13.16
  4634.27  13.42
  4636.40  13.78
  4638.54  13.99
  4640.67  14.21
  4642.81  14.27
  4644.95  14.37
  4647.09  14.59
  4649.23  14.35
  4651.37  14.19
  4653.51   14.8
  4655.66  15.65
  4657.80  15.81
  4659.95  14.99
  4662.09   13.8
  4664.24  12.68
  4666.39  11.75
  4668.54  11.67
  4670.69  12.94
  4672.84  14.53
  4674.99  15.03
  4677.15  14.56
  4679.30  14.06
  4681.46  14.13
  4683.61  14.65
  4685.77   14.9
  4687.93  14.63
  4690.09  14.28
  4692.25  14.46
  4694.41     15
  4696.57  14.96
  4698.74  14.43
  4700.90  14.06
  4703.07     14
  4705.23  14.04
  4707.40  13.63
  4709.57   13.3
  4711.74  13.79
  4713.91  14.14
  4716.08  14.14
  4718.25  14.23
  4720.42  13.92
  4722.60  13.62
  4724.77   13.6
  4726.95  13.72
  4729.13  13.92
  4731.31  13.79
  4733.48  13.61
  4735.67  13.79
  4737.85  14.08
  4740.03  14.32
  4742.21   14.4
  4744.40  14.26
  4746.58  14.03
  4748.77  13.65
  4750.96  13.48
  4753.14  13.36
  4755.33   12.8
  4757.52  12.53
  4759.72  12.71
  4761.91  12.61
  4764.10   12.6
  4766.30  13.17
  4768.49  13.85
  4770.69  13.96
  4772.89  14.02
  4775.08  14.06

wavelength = 4757.52 angstrom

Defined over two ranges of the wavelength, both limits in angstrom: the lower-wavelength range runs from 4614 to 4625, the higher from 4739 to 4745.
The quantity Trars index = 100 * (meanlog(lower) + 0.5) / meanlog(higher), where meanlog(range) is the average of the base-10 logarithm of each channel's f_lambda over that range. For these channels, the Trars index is 145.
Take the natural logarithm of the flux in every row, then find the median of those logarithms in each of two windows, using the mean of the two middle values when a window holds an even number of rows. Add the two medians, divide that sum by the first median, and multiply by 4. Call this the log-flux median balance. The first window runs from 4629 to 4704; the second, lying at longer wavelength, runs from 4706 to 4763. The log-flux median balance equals 7.94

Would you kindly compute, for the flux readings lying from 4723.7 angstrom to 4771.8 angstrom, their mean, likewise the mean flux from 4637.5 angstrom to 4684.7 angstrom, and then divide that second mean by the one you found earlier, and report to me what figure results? 1.04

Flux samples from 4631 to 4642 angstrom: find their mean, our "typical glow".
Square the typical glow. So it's 188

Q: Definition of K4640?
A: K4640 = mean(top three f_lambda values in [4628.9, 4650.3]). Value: 14.4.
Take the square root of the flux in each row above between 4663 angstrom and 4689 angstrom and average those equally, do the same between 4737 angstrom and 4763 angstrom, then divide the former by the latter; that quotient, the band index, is 1.010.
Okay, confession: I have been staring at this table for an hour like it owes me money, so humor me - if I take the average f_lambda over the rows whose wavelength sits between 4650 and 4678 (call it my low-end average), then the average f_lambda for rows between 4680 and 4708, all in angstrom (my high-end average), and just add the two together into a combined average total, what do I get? 28.4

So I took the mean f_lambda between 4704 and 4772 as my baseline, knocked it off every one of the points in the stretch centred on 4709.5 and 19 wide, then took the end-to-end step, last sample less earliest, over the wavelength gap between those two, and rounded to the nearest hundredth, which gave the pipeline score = 0.01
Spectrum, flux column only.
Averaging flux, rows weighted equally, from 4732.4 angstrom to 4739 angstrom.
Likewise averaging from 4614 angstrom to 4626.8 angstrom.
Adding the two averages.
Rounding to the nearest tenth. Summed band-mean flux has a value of 28.7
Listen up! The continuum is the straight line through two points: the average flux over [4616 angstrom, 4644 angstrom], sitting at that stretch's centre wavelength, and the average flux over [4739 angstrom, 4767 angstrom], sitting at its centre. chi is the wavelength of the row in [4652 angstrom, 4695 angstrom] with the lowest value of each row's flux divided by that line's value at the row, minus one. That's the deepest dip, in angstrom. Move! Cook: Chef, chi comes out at 4668.54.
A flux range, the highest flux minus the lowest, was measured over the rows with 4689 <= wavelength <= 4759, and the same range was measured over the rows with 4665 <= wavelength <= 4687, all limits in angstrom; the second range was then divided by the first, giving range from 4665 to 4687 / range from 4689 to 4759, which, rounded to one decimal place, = 1.4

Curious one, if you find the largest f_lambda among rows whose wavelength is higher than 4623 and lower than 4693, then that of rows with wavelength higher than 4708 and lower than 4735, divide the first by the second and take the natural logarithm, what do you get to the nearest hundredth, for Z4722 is 0.11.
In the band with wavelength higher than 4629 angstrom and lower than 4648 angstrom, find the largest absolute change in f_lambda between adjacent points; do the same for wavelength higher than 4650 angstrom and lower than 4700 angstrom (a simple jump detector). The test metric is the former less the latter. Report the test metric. -1.2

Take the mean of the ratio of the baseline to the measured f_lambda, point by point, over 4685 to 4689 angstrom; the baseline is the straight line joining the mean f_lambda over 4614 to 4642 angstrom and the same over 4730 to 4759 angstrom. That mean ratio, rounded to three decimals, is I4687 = 0.946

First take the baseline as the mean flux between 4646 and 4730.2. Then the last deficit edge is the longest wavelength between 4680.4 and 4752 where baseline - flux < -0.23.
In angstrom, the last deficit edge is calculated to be 4742.21 angstrom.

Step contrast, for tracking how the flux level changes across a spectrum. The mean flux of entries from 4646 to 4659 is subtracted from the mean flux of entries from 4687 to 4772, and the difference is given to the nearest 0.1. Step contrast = -1.1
